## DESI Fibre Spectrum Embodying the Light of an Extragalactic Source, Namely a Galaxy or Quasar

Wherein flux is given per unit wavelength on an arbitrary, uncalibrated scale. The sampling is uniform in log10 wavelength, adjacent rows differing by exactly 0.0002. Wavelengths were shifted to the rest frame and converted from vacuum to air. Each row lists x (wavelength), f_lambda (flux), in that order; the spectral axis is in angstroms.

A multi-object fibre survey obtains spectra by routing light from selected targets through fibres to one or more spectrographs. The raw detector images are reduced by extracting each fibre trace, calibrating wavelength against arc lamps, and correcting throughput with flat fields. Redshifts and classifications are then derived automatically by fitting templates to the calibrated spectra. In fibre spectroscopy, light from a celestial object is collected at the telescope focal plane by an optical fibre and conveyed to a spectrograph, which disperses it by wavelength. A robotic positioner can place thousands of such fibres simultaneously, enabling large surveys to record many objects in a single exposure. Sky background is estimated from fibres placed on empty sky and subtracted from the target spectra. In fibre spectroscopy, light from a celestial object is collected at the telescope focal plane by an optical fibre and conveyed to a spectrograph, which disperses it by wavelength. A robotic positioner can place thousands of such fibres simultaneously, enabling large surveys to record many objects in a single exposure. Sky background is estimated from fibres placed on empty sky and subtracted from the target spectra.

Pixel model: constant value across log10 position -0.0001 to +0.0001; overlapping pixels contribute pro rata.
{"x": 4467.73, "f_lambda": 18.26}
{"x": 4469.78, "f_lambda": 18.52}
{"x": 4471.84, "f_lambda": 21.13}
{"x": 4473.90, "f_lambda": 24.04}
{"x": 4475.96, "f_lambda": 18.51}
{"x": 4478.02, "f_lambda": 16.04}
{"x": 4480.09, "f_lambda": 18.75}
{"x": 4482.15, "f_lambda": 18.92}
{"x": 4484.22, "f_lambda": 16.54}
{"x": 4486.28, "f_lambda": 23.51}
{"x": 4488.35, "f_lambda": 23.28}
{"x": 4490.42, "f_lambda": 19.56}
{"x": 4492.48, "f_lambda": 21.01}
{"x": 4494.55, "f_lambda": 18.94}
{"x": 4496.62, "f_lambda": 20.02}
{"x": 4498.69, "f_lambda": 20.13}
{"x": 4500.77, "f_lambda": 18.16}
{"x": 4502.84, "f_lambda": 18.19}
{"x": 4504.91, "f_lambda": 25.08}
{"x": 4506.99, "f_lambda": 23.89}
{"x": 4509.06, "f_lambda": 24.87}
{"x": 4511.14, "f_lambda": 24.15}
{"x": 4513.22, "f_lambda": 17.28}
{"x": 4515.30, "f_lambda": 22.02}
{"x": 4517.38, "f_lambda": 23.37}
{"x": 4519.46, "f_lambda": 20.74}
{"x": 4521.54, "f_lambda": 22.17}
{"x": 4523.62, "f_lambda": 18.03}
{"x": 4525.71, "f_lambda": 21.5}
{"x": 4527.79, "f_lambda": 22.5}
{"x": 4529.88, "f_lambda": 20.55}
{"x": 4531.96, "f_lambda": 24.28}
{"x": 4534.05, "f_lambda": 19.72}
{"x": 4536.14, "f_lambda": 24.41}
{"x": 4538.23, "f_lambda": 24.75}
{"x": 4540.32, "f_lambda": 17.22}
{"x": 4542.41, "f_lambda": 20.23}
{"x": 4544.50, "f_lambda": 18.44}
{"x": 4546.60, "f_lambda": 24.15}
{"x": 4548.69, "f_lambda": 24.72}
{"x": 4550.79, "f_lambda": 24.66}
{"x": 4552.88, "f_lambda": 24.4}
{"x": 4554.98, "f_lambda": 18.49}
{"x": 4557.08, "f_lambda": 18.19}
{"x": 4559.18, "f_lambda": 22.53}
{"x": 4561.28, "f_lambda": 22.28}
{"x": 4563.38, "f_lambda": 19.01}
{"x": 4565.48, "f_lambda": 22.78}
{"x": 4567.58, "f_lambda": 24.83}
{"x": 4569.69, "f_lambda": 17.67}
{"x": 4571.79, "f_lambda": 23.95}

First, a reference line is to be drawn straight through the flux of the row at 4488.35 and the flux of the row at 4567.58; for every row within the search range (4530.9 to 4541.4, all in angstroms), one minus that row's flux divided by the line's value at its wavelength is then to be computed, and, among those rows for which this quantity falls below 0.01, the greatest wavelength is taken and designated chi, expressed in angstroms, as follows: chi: 4538.23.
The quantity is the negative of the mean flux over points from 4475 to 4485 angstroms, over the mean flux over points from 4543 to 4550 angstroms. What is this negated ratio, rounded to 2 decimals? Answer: -0.79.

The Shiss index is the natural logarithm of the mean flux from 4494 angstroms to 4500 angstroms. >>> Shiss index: 2.98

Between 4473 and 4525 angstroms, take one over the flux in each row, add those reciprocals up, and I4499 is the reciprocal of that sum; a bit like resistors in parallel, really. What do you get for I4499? 0.8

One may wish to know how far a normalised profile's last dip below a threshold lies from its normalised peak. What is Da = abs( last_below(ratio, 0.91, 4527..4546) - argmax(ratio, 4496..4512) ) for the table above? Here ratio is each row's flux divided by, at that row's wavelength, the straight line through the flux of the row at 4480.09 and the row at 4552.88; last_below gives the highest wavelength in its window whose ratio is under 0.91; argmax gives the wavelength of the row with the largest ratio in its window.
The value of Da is 39.6 angstroms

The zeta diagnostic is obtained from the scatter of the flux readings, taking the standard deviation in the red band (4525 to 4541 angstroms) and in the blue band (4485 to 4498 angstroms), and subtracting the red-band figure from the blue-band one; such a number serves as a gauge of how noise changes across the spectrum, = -0.7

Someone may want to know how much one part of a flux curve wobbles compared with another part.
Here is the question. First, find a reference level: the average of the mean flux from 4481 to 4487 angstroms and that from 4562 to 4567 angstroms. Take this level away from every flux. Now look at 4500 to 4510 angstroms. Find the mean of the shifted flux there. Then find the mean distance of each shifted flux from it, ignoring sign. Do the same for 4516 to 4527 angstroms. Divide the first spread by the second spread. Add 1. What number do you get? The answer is 3.2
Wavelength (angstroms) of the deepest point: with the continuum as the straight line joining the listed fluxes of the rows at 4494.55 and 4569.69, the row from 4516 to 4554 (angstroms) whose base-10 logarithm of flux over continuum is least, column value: 4540.32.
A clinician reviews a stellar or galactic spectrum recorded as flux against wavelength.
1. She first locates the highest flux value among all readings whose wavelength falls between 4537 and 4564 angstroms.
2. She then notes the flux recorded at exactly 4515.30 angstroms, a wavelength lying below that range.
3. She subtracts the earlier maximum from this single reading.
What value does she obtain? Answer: -2.7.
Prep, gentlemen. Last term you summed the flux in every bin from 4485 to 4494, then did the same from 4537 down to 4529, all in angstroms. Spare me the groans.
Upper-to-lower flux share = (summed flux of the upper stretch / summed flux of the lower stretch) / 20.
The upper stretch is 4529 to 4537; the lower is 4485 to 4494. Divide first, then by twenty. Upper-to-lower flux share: 0.051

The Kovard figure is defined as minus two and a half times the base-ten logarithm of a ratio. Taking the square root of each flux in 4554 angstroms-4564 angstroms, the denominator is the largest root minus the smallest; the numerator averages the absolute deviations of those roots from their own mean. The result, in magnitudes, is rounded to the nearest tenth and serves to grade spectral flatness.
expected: 0.9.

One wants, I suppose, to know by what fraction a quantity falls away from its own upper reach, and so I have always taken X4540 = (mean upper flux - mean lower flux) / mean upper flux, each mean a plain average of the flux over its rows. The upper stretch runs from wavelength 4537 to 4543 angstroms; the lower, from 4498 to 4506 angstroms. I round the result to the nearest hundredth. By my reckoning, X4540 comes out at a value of 0.02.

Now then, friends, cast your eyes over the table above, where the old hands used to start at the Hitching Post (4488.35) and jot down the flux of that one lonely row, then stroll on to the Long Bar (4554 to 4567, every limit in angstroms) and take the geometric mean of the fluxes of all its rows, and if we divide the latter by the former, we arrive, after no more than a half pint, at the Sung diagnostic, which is 0.88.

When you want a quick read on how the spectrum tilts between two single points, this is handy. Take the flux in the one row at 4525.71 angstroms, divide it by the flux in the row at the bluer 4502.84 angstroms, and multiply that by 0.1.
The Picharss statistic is 0.12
